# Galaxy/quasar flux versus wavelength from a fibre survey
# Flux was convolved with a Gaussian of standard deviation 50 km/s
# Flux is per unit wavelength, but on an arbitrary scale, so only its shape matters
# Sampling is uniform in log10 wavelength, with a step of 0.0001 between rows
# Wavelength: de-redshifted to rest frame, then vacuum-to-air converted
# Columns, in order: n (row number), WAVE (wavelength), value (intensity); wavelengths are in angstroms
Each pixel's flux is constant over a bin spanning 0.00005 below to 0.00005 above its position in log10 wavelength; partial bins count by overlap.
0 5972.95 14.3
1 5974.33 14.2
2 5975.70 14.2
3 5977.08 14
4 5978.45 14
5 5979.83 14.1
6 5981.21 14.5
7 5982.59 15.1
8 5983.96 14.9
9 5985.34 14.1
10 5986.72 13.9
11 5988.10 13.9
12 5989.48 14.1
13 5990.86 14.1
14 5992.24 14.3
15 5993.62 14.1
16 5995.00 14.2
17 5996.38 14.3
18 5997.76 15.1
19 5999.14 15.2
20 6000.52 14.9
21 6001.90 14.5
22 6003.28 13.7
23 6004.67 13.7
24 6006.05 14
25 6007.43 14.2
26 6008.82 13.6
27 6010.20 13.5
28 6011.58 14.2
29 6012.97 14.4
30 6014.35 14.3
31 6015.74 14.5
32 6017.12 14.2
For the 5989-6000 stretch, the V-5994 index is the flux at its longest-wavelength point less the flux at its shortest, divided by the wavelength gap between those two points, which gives 0.11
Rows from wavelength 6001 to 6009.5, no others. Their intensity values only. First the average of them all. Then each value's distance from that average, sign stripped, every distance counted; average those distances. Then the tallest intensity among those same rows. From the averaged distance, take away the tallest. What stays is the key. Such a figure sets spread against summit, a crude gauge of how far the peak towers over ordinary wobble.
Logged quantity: -14.2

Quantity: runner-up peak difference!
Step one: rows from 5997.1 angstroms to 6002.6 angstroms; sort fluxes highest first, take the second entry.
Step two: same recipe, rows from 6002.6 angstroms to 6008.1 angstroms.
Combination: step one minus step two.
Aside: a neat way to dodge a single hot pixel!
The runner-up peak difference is 1.1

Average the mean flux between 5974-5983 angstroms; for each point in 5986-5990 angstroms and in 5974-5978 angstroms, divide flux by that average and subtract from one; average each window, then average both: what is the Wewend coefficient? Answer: 0.017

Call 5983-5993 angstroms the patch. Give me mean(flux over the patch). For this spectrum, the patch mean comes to 14.2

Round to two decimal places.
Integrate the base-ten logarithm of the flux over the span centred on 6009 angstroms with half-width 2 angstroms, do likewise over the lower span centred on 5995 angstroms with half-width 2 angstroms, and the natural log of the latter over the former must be 0.01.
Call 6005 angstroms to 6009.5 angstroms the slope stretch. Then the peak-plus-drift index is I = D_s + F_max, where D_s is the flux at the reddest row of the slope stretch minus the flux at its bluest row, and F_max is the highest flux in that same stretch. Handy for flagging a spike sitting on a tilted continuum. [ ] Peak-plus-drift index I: 13.8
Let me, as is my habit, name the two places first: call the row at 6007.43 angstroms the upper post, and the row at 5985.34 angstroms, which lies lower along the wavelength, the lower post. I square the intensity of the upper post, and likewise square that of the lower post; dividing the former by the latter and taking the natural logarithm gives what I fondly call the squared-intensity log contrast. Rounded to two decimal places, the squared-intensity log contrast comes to 0.01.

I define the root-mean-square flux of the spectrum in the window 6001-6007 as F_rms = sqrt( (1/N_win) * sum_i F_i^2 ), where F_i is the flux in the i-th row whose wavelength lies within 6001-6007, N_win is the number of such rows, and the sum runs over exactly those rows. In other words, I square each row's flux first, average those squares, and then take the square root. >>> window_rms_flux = 14.0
